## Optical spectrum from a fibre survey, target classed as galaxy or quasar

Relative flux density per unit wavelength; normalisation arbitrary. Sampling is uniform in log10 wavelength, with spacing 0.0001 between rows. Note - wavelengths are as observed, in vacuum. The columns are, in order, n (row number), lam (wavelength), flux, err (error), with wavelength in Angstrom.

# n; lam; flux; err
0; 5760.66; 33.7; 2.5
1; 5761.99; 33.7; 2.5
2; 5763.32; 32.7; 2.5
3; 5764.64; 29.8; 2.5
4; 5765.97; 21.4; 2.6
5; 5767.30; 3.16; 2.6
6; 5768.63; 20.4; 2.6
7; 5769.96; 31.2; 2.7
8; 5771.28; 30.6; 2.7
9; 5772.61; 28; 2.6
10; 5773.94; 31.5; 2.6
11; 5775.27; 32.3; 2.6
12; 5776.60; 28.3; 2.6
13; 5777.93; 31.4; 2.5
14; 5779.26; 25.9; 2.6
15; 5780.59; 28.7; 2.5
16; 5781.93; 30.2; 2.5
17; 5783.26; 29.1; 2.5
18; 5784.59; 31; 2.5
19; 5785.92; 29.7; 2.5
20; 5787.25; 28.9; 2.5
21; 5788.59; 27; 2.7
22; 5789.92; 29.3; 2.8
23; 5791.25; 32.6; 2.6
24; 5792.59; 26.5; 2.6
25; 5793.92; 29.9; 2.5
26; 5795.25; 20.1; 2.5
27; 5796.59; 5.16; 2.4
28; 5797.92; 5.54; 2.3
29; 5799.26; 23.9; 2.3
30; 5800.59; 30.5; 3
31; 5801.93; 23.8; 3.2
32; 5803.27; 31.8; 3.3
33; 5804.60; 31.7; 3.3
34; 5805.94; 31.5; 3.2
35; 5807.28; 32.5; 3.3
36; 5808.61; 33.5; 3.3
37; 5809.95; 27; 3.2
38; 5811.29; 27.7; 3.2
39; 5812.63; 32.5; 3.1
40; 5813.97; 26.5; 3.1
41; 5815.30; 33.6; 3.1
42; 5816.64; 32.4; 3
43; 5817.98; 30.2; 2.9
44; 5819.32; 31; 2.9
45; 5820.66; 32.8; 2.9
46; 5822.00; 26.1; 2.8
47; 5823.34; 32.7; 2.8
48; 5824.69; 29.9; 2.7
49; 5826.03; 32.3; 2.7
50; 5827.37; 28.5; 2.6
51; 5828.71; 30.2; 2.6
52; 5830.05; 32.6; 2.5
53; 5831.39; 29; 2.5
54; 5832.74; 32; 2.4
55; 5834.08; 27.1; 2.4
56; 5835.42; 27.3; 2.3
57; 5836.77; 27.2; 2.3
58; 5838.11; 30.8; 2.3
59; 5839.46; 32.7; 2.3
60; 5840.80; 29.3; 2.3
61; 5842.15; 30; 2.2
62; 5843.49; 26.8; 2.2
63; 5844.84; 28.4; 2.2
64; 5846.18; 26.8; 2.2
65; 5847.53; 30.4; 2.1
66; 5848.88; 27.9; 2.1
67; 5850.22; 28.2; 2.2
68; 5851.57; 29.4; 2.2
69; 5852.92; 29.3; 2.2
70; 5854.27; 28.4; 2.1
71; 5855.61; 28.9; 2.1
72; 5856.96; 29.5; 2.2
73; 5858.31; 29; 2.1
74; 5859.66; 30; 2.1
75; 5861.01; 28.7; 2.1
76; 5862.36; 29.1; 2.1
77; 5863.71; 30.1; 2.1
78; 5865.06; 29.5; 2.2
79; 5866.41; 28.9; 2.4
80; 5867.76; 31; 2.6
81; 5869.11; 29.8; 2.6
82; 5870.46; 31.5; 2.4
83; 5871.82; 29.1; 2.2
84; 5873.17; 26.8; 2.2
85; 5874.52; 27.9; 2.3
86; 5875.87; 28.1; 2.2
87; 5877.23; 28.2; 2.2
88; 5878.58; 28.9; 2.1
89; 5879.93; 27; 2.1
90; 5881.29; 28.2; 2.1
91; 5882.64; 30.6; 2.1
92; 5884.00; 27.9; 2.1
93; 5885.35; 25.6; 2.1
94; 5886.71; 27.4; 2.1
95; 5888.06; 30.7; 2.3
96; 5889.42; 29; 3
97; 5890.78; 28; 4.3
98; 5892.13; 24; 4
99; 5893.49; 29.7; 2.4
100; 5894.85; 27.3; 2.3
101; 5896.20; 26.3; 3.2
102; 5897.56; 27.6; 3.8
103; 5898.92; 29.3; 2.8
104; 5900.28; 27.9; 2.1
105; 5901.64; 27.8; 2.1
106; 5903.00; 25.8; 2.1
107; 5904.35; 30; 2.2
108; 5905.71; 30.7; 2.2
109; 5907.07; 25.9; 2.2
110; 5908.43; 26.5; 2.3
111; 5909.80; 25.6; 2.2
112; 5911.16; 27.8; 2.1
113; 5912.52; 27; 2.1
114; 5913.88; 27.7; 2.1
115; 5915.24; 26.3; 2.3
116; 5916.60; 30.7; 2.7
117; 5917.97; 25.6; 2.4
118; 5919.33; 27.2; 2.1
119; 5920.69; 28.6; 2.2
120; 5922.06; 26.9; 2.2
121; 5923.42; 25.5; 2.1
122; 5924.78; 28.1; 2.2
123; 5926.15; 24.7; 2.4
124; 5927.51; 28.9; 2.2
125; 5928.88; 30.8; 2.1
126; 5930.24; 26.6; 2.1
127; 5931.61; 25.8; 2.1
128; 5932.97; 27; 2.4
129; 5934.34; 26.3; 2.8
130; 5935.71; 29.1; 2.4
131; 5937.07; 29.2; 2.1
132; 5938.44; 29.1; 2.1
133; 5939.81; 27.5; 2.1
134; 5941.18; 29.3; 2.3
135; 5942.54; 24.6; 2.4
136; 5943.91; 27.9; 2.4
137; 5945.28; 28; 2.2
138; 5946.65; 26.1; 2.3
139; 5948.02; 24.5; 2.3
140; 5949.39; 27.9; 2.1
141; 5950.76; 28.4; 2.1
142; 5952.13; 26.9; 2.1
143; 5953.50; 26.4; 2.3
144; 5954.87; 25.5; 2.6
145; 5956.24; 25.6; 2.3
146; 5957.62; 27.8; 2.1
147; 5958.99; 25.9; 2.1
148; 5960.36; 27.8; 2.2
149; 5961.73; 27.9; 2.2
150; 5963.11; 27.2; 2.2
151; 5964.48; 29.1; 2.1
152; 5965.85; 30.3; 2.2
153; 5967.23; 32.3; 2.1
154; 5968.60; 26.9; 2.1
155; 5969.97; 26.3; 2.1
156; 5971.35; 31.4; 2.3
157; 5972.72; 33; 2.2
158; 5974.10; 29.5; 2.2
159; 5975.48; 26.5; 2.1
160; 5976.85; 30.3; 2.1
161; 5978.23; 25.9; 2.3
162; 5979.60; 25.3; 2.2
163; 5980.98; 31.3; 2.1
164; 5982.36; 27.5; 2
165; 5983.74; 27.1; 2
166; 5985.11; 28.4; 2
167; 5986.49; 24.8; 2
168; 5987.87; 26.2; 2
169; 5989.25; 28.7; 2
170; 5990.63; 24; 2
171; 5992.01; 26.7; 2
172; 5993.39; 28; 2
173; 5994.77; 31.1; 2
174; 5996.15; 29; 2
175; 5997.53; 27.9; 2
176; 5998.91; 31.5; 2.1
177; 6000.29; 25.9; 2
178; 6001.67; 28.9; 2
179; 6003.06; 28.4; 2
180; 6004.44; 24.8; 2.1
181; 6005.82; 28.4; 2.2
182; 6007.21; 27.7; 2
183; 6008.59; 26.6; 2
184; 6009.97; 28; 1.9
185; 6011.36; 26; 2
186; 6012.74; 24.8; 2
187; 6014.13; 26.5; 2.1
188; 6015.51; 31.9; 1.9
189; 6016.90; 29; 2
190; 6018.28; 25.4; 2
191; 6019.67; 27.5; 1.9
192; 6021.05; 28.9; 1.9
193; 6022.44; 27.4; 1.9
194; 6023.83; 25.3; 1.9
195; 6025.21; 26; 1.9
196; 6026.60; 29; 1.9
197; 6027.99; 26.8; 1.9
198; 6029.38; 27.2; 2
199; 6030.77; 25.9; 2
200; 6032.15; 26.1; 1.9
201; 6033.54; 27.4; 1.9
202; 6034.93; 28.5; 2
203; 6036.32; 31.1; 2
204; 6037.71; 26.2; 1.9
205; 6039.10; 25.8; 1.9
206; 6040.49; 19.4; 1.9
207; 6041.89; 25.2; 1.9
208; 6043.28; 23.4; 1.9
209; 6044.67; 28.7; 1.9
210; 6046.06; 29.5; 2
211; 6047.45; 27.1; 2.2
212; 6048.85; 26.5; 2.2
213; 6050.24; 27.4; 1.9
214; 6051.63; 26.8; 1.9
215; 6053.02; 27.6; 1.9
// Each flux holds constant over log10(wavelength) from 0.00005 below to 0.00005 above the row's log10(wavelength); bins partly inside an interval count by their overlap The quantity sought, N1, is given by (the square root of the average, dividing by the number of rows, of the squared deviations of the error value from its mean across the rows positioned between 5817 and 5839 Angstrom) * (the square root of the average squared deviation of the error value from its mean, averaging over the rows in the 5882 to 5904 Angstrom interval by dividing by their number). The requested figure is 0.159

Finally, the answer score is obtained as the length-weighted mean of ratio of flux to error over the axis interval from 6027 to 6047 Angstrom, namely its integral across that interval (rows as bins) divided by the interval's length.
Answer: 13.7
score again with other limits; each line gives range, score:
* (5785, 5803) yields 9.2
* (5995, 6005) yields 13.9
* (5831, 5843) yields 12.7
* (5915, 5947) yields 12.2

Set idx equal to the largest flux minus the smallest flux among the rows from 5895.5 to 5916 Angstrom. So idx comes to 5.1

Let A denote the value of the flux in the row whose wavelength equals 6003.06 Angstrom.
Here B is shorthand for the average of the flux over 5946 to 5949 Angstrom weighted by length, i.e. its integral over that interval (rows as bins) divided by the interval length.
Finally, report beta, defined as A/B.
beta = 1.11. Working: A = 28.4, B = 25.5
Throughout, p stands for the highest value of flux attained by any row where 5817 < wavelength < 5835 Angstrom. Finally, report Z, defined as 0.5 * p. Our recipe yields 16.4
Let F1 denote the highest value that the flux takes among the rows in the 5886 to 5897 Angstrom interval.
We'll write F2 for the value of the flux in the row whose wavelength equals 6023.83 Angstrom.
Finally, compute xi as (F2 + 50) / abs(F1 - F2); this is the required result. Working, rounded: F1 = 30.7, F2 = 25.3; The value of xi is 14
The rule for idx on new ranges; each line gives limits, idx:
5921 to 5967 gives 6.3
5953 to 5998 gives 9.0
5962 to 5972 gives 6.0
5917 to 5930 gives 6.1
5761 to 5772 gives 30.5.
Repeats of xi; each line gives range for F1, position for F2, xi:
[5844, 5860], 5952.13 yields 22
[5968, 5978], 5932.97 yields 13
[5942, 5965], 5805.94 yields 34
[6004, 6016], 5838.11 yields 73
